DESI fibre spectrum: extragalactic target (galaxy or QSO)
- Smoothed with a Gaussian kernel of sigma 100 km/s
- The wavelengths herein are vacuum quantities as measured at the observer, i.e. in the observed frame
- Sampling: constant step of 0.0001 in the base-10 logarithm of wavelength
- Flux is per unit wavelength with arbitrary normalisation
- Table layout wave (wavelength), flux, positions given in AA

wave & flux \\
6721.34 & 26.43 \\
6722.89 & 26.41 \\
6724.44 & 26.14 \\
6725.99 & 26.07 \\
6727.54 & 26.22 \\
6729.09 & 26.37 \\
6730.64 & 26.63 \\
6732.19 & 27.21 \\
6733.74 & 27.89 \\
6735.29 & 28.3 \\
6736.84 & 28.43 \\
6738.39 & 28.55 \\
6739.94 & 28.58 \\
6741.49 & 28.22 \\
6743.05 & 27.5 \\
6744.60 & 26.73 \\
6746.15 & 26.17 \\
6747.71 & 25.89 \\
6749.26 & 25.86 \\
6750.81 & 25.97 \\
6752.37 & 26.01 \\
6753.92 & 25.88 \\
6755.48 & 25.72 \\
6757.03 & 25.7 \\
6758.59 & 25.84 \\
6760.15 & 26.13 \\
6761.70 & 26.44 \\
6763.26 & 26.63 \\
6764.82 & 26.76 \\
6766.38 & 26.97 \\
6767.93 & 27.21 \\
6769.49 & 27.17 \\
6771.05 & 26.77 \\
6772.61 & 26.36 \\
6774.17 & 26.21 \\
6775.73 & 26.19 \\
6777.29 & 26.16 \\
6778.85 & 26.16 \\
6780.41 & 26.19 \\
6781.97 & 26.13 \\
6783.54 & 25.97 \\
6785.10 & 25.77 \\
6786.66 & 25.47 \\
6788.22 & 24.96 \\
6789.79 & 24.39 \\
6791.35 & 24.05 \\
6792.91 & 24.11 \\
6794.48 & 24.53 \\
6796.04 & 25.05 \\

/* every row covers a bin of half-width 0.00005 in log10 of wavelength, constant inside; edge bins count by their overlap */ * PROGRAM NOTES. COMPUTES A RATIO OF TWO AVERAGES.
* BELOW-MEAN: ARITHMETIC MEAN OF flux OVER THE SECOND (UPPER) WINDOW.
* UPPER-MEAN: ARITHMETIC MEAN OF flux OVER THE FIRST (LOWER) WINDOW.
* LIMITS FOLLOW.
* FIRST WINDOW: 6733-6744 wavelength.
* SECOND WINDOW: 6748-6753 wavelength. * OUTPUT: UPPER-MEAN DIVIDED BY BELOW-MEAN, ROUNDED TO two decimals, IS 1.09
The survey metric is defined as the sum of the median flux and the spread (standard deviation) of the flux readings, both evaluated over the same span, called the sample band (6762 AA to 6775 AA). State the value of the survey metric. 27.1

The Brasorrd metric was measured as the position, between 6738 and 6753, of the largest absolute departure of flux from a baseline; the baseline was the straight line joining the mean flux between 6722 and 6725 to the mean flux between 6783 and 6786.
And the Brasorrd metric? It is 6739.94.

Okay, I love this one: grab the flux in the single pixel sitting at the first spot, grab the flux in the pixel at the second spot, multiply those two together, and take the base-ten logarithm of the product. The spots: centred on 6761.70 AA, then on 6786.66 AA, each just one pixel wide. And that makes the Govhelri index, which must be 2.83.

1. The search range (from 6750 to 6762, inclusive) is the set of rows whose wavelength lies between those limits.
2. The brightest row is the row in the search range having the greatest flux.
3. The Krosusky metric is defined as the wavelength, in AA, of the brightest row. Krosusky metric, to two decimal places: 6761.70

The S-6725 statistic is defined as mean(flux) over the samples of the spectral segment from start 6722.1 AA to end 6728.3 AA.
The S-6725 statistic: 26.2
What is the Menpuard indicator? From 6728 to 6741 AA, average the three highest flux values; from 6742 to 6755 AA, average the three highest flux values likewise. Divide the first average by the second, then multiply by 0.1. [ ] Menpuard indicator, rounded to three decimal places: 0.106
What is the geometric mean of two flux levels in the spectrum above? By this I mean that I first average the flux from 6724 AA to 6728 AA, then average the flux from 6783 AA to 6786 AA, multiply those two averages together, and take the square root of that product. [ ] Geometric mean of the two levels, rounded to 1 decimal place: 26.0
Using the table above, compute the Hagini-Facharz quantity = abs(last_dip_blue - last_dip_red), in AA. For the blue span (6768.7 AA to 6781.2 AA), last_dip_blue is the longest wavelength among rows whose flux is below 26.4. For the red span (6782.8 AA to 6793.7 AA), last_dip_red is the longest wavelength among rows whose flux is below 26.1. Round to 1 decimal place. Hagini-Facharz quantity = 12.5 AA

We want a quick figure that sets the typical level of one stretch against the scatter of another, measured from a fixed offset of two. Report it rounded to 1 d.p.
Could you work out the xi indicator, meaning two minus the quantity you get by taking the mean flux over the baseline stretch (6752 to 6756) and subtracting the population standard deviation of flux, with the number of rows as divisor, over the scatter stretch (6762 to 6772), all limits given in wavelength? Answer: -23.7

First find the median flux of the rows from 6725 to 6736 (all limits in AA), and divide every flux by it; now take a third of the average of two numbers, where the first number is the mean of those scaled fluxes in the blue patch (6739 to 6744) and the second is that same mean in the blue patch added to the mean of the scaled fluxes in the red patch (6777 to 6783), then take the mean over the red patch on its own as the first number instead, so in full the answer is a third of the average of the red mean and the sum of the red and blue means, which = 0.503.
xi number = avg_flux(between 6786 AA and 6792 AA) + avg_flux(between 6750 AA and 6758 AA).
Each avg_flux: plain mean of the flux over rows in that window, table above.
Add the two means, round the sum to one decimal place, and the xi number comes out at 50.6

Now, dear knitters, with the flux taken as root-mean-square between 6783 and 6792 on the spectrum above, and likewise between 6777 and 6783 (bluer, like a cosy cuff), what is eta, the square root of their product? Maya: 25.6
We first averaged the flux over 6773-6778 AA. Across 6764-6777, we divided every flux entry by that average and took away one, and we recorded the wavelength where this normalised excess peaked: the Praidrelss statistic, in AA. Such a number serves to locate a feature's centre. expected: 6767.93 AA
